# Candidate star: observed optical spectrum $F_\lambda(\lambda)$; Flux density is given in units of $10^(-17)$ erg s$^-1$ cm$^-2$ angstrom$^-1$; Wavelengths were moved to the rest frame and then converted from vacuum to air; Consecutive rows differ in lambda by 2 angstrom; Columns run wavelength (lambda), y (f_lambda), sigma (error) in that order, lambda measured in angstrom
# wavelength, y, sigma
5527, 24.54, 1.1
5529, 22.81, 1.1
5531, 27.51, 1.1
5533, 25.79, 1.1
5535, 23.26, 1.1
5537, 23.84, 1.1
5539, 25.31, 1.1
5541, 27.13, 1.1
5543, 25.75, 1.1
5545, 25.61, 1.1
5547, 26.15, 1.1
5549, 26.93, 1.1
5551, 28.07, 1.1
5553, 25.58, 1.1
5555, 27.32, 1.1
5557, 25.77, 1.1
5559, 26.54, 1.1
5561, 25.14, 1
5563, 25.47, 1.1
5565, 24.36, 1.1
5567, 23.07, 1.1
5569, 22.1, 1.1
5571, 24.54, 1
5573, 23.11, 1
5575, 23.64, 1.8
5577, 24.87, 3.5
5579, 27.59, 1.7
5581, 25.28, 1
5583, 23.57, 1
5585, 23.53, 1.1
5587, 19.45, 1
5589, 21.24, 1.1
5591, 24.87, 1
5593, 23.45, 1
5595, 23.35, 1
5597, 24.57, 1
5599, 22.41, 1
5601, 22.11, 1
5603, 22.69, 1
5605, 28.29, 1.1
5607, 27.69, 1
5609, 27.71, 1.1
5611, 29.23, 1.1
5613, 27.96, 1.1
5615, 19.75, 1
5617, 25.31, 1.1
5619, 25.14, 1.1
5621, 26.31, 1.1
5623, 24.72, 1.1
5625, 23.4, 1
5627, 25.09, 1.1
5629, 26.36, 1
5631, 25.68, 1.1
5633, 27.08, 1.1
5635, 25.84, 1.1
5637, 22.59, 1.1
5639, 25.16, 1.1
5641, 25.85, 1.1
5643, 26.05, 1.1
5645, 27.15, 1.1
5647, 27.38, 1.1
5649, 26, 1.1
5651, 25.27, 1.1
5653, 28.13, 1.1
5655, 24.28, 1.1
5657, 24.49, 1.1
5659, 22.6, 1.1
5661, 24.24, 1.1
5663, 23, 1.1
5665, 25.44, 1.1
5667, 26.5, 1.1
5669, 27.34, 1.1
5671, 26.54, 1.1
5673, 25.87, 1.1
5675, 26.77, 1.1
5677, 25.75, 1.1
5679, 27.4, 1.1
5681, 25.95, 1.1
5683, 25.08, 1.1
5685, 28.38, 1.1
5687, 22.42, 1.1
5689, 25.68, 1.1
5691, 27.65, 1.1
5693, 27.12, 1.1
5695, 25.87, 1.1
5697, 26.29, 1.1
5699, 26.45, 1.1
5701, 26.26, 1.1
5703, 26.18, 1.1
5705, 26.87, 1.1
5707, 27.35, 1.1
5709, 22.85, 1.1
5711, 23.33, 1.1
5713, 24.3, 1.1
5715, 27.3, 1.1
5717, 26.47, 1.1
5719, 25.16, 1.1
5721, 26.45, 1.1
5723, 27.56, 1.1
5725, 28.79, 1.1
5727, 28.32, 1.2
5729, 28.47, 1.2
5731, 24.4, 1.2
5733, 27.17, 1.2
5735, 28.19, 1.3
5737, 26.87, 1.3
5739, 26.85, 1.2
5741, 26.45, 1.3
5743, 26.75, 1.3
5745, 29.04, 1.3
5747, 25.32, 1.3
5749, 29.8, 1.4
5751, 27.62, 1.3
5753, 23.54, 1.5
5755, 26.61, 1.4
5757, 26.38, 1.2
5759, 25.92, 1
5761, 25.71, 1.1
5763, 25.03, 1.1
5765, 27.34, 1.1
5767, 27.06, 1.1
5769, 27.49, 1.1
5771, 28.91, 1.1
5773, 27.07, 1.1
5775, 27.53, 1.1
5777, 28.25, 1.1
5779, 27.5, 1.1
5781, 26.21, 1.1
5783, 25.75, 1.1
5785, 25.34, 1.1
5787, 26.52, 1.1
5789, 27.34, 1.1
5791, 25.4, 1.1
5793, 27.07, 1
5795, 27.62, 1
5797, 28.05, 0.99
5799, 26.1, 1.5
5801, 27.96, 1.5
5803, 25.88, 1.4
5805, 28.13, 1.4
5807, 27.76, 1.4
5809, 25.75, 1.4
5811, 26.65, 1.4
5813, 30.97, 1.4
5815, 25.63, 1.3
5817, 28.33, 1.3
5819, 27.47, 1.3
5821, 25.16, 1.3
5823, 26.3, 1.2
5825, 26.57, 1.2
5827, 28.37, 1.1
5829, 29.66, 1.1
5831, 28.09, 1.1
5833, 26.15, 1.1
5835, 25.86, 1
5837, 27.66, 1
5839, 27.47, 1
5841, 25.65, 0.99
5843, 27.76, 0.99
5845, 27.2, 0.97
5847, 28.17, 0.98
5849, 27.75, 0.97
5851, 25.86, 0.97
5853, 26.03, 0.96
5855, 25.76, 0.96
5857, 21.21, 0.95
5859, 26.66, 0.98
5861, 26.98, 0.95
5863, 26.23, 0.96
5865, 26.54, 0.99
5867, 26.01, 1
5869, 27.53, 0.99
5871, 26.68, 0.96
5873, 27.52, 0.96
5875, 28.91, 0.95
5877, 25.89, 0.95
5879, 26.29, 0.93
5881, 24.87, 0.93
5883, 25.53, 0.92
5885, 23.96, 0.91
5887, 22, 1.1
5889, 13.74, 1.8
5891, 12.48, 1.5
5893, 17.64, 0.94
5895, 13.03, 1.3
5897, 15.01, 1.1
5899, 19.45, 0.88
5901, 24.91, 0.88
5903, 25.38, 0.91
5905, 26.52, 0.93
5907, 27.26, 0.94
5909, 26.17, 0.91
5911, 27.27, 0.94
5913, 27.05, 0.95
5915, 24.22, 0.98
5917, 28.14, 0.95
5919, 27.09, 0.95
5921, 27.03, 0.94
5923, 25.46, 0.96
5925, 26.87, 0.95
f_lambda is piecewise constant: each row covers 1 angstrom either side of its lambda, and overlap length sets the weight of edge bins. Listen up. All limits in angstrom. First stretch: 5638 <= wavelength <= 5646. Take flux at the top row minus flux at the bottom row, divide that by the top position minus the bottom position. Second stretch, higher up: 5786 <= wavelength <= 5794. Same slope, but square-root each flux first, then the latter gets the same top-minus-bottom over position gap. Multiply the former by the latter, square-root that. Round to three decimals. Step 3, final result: 0.054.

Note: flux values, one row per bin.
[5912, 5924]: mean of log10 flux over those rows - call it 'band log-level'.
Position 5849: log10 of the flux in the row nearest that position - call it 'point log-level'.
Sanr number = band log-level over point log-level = 0.99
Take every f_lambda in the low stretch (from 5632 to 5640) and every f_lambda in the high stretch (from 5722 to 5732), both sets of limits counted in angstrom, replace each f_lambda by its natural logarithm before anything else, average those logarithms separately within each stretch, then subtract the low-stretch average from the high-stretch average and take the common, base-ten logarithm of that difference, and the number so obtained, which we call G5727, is -1.0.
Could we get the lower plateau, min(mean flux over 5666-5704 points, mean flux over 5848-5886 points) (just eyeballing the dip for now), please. 26.1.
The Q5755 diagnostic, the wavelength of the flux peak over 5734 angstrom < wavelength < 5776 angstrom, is 5749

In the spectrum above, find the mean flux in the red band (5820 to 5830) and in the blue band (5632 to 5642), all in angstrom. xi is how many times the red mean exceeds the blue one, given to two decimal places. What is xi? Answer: 1.08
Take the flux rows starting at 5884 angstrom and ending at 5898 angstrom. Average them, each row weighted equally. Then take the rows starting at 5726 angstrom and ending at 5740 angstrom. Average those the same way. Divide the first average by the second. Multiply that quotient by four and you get 2.48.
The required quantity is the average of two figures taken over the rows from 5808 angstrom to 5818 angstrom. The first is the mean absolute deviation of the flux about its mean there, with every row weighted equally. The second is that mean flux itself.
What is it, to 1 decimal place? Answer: 14.6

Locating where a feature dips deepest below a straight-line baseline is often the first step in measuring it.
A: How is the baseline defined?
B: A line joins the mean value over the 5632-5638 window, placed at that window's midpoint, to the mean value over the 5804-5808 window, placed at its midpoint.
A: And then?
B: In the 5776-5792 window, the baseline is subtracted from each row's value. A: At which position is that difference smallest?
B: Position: 5791 angstrom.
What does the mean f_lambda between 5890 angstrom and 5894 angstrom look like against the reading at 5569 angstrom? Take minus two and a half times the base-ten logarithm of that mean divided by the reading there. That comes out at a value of 0.42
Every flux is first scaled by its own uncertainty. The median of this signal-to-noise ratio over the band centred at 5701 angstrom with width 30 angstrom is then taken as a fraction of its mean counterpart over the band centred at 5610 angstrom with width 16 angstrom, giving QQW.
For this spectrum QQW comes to 1.0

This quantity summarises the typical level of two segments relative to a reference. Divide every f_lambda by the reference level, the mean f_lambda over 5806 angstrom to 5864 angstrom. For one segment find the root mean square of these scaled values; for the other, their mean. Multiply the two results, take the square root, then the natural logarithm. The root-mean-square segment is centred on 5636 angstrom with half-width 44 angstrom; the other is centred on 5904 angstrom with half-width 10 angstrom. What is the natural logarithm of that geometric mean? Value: -0.10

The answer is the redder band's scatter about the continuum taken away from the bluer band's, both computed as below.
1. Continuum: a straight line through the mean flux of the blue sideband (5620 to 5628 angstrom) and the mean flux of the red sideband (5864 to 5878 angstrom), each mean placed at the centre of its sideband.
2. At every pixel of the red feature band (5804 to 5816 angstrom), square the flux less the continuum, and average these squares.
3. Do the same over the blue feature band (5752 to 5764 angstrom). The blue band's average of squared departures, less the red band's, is -3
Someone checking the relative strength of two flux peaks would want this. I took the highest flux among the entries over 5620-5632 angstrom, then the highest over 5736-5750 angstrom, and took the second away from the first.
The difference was -3.4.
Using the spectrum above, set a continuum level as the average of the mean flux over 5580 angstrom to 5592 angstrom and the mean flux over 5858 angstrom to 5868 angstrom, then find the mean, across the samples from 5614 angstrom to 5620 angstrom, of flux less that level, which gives -1.3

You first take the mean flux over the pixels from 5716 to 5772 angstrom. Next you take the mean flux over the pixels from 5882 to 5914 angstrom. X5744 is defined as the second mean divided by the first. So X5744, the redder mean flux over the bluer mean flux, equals 0.81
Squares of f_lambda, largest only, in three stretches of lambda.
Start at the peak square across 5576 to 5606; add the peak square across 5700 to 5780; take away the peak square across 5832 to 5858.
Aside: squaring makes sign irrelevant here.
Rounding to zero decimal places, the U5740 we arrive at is 895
